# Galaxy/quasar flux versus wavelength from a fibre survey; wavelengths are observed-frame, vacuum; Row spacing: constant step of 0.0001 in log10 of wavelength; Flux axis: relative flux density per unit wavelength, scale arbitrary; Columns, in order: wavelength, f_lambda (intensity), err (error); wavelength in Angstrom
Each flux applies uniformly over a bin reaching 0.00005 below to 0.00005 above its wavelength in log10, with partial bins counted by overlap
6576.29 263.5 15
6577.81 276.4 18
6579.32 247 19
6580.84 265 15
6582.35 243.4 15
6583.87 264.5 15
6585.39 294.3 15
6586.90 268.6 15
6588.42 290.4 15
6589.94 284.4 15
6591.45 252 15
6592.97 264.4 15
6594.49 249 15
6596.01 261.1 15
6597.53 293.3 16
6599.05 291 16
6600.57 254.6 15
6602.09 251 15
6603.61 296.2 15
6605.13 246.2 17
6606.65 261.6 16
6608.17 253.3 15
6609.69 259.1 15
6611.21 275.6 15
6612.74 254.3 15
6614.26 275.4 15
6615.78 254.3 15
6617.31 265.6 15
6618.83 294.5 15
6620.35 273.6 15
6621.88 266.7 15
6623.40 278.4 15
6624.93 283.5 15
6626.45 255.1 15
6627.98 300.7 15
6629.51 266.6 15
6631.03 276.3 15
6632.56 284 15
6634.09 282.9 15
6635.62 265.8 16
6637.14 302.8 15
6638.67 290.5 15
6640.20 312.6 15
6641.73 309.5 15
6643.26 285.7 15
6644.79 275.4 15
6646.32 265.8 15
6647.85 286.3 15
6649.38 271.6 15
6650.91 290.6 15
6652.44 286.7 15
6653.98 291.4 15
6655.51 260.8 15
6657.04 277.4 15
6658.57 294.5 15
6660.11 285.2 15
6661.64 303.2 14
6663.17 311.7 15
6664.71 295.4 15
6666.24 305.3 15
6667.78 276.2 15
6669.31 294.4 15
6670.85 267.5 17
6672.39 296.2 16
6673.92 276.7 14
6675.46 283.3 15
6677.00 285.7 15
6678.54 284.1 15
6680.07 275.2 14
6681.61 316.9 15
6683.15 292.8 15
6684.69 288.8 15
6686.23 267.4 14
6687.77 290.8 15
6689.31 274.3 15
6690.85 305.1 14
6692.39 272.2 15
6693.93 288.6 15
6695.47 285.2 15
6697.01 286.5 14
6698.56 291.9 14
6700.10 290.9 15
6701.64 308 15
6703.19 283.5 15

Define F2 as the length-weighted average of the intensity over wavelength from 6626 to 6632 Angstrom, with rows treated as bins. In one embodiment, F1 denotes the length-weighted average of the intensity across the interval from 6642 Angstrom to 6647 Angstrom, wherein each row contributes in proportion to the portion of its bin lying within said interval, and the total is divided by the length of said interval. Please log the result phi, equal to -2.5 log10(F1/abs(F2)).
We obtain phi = -0.013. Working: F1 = 279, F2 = 276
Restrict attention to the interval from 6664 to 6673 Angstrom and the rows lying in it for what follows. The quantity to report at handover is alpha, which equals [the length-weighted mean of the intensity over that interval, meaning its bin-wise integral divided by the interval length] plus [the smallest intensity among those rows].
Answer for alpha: 556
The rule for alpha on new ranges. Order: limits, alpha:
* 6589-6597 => 513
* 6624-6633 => 532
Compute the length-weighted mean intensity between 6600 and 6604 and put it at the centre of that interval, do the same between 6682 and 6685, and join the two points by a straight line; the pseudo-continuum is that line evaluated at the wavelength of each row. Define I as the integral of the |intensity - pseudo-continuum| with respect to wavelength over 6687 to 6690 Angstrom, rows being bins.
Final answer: 40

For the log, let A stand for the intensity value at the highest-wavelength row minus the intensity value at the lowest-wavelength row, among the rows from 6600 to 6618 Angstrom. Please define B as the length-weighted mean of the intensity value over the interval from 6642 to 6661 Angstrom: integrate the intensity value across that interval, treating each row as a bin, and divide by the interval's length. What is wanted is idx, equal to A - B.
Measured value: -271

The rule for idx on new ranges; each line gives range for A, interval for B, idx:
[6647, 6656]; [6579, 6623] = -293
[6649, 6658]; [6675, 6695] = -281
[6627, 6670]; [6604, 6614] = -267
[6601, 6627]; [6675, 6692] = -283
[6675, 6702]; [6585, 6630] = -246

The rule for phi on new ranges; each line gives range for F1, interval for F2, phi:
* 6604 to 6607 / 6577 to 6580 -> 0.016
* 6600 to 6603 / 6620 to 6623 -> 0.065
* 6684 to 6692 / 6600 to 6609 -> -0.095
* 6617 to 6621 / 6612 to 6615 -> -0.059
